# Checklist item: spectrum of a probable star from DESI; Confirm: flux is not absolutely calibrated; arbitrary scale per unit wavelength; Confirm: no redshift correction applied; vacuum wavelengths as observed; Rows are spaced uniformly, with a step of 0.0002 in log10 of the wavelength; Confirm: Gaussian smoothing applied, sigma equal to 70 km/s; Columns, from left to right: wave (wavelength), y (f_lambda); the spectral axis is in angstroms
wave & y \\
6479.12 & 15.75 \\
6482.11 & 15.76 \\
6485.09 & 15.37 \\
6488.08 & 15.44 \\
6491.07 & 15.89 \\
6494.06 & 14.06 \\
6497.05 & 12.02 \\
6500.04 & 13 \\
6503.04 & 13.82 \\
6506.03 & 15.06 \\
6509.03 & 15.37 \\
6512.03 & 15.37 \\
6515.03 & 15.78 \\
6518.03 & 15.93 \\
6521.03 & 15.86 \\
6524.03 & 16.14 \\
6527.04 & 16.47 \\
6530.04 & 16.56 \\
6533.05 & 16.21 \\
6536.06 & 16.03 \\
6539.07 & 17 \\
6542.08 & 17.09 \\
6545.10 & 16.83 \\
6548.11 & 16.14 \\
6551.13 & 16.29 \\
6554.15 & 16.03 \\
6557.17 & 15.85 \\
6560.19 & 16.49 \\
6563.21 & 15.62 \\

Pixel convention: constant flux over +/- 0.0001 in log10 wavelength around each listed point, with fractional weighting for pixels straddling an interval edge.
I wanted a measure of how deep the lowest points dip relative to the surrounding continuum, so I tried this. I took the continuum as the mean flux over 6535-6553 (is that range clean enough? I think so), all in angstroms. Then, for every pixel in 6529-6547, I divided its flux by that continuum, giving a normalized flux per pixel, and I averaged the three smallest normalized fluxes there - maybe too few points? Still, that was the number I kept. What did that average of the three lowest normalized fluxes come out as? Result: 0.982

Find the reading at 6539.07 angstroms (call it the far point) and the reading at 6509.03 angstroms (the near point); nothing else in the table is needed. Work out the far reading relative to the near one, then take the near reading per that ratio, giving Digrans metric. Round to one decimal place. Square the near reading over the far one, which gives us 13.9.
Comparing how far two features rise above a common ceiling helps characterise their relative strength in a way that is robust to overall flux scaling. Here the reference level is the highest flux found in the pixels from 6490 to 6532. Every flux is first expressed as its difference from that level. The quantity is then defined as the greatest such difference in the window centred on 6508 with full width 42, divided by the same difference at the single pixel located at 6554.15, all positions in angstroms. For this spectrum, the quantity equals 0.17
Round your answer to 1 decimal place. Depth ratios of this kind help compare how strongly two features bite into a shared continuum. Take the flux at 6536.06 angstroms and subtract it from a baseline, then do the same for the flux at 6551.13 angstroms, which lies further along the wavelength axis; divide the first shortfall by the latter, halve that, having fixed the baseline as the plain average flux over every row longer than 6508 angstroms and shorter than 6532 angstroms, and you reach 0.1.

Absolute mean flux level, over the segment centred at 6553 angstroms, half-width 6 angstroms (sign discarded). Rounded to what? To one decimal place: 16.1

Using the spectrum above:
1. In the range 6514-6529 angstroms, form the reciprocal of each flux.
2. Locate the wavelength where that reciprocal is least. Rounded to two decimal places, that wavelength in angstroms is 6527.04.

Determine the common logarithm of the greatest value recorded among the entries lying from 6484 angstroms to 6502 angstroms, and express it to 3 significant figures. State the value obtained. 1.20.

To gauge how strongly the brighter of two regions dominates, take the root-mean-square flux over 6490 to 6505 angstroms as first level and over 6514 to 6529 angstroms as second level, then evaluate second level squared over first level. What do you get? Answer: 18.6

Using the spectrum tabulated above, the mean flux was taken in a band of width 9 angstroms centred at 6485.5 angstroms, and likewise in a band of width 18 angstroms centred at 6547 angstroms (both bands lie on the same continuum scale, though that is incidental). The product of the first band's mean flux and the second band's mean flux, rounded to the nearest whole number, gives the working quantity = 257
